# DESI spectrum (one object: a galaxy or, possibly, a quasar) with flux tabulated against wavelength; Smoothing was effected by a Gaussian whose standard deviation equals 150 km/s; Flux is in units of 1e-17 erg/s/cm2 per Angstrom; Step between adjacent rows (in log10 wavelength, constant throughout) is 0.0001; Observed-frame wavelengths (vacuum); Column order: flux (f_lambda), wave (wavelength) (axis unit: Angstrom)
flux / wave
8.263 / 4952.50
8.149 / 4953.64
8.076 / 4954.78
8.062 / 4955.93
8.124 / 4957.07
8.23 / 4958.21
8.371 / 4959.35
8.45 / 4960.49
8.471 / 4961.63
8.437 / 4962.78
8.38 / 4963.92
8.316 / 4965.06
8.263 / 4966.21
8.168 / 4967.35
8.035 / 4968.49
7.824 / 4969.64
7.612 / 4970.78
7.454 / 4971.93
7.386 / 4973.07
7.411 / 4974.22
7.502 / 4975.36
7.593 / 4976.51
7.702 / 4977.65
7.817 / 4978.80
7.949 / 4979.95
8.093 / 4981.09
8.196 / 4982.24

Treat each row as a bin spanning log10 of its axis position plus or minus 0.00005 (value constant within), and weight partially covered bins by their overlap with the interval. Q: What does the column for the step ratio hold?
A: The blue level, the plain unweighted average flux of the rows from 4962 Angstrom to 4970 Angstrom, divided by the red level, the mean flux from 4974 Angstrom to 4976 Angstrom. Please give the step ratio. 1.10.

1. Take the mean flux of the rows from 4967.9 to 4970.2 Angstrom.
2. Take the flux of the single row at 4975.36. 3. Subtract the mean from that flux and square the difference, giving 0.18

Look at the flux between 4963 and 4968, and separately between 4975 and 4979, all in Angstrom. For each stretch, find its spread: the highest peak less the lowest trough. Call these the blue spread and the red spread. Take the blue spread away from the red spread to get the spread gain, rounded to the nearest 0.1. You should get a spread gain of 0.1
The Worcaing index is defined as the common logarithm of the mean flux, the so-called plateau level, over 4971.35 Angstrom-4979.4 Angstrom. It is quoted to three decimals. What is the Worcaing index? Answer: 0.878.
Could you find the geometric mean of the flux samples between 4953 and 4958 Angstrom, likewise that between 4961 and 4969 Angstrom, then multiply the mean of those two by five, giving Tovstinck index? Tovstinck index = 41.0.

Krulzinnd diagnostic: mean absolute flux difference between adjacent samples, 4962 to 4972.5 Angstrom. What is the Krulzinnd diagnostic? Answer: 0.123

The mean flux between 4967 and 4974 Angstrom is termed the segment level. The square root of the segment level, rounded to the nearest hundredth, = 2.78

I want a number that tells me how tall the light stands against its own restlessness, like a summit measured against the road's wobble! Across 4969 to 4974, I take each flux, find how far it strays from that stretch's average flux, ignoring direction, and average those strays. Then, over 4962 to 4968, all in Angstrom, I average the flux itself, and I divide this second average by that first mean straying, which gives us 56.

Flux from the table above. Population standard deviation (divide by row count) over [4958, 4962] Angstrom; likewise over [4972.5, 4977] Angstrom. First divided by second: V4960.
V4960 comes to 1.2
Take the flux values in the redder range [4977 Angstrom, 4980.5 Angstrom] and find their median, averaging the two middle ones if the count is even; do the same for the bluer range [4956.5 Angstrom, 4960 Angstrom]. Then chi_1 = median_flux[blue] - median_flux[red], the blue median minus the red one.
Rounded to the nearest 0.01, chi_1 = 0.41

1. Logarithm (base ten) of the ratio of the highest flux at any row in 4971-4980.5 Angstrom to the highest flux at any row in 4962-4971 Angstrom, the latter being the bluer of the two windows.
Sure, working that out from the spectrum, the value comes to -0.026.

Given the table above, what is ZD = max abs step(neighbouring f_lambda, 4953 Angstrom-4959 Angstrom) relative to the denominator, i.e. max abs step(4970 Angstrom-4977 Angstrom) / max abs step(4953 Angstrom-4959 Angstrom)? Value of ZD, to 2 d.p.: 1.49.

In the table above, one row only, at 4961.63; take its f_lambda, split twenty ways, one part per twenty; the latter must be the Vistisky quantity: 0.424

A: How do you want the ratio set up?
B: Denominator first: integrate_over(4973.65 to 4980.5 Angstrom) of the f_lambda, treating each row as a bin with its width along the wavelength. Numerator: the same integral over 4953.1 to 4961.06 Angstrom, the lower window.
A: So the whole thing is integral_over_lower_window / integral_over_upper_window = 1.2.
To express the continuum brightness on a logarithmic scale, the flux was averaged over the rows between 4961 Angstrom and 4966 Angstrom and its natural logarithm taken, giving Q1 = 2.13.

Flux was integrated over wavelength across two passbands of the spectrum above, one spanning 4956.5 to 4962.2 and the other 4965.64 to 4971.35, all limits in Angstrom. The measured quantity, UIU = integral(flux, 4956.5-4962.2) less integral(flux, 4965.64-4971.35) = 1.9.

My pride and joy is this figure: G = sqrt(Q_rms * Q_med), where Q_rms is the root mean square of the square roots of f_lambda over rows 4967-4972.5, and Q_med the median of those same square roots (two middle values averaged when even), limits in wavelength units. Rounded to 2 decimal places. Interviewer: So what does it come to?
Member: 2.80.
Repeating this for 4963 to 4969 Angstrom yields 2.87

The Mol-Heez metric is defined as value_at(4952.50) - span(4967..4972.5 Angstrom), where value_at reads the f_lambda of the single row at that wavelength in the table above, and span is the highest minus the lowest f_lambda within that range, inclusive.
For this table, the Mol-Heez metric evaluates 7.55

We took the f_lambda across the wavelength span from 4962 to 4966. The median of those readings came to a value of 8.38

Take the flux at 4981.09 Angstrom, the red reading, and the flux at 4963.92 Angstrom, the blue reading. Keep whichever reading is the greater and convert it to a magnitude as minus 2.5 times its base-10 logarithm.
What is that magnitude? -2.31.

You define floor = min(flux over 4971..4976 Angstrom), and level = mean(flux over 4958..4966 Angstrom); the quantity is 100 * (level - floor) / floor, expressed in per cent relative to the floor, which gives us 13.4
